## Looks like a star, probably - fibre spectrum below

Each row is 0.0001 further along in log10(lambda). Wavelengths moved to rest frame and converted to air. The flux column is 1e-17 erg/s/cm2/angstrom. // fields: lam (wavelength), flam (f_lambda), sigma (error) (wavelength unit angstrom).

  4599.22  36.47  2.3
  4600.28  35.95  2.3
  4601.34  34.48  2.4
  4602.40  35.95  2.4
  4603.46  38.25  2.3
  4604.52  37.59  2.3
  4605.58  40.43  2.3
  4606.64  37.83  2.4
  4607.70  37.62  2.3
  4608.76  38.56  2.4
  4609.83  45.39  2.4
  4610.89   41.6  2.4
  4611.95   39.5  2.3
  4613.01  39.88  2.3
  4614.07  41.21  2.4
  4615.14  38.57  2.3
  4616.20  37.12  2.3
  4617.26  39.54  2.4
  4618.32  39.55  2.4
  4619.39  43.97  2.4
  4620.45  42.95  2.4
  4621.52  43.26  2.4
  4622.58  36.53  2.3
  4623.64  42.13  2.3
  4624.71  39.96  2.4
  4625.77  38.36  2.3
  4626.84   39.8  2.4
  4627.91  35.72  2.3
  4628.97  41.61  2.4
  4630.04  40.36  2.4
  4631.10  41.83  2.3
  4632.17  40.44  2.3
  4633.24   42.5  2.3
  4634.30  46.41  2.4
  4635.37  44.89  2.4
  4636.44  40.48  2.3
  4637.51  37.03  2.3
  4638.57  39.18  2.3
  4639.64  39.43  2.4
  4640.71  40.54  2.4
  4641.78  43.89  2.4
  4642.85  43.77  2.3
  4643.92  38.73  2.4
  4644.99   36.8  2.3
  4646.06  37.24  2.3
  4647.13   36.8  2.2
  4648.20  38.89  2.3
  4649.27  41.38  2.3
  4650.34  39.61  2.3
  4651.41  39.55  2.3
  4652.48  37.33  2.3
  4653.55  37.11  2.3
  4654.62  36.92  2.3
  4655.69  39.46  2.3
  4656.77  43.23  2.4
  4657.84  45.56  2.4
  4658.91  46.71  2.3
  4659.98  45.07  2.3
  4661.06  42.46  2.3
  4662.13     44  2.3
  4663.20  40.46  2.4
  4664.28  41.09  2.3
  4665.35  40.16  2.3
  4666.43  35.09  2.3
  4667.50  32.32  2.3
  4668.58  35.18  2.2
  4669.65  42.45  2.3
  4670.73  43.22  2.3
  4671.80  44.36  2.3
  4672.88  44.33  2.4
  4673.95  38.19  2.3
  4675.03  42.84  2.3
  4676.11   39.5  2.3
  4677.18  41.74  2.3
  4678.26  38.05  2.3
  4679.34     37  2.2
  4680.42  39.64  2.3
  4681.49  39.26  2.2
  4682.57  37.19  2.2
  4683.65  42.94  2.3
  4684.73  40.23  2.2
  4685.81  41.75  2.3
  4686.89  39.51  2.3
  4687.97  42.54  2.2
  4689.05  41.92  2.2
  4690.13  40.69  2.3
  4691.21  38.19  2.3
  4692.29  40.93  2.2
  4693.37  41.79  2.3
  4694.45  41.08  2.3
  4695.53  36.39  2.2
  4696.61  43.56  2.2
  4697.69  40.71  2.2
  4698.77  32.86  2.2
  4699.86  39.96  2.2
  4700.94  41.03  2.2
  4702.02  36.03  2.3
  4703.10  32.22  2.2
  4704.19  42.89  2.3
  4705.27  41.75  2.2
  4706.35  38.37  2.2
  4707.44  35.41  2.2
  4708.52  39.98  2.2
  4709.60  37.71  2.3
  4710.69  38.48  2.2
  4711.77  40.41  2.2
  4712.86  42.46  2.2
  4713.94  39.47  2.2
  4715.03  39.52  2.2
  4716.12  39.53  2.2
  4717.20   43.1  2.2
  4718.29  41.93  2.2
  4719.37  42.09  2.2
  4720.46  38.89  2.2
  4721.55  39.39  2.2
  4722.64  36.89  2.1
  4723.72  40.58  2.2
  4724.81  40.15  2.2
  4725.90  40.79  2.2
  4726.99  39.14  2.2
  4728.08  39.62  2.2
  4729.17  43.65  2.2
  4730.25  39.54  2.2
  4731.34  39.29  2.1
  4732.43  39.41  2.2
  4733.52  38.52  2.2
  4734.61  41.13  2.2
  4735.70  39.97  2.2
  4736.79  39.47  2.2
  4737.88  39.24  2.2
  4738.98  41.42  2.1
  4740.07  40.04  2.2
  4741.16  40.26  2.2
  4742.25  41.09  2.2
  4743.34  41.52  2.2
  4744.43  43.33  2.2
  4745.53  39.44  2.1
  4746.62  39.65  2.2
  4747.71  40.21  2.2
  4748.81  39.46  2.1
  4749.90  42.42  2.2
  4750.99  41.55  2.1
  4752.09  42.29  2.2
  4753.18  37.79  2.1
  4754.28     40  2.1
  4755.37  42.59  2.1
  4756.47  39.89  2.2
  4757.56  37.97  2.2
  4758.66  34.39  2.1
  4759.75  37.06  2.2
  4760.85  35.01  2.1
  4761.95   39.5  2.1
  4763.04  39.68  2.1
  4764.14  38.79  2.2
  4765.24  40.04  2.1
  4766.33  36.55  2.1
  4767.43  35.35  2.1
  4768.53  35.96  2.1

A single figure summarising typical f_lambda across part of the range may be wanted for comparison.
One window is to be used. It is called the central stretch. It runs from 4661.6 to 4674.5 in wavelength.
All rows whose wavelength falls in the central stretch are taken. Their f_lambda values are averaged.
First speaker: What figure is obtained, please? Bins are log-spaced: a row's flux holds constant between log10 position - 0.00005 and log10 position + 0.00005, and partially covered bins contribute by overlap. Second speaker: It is 40.1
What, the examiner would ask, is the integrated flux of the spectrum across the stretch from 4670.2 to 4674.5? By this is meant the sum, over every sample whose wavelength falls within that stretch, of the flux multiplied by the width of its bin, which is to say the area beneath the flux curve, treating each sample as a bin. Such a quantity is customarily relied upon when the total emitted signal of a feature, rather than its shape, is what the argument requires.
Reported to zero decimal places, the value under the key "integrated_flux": 183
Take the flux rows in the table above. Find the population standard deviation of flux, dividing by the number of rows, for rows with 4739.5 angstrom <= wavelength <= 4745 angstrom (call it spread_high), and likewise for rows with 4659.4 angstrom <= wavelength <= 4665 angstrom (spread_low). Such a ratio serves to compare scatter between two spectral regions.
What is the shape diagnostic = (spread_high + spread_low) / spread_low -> 1.7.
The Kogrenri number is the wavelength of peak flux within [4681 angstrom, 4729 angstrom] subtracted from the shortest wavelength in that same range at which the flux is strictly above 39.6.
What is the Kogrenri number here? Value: -13.0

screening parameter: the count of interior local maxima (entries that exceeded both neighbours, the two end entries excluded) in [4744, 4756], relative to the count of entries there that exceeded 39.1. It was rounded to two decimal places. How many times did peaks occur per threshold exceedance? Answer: 0.30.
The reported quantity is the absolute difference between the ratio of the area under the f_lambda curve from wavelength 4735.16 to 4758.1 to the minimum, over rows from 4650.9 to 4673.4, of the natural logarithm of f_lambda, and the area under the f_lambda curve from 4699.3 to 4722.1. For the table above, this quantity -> 634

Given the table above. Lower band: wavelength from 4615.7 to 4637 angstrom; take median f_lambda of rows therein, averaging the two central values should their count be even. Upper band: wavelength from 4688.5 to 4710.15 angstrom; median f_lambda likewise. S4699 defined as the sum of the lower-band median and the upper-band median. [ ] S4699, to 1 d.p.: 80.8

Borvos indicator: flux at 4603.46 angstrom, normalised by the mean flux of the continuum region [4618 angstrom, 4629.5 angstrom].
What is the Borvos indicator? 0.95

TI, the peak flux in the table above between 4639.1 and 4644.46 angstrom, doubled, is 88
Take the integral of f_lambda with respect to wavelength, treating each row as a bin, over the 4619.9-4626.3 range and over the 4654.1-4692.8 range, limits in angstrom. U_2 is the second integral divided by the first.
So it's 6.1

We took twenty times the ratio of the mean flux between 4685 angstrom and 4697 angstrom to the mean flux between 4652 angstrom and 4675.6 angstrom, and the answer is 20.0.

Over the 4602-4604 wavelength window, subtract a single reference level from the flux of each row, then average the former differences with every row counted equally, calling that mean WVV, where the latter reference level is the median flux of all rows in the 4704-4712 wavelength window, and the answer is -2.1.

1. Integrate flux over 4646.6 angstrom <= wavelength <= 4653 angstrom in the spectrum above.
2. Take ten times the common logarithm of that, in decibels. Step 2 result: 24.0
